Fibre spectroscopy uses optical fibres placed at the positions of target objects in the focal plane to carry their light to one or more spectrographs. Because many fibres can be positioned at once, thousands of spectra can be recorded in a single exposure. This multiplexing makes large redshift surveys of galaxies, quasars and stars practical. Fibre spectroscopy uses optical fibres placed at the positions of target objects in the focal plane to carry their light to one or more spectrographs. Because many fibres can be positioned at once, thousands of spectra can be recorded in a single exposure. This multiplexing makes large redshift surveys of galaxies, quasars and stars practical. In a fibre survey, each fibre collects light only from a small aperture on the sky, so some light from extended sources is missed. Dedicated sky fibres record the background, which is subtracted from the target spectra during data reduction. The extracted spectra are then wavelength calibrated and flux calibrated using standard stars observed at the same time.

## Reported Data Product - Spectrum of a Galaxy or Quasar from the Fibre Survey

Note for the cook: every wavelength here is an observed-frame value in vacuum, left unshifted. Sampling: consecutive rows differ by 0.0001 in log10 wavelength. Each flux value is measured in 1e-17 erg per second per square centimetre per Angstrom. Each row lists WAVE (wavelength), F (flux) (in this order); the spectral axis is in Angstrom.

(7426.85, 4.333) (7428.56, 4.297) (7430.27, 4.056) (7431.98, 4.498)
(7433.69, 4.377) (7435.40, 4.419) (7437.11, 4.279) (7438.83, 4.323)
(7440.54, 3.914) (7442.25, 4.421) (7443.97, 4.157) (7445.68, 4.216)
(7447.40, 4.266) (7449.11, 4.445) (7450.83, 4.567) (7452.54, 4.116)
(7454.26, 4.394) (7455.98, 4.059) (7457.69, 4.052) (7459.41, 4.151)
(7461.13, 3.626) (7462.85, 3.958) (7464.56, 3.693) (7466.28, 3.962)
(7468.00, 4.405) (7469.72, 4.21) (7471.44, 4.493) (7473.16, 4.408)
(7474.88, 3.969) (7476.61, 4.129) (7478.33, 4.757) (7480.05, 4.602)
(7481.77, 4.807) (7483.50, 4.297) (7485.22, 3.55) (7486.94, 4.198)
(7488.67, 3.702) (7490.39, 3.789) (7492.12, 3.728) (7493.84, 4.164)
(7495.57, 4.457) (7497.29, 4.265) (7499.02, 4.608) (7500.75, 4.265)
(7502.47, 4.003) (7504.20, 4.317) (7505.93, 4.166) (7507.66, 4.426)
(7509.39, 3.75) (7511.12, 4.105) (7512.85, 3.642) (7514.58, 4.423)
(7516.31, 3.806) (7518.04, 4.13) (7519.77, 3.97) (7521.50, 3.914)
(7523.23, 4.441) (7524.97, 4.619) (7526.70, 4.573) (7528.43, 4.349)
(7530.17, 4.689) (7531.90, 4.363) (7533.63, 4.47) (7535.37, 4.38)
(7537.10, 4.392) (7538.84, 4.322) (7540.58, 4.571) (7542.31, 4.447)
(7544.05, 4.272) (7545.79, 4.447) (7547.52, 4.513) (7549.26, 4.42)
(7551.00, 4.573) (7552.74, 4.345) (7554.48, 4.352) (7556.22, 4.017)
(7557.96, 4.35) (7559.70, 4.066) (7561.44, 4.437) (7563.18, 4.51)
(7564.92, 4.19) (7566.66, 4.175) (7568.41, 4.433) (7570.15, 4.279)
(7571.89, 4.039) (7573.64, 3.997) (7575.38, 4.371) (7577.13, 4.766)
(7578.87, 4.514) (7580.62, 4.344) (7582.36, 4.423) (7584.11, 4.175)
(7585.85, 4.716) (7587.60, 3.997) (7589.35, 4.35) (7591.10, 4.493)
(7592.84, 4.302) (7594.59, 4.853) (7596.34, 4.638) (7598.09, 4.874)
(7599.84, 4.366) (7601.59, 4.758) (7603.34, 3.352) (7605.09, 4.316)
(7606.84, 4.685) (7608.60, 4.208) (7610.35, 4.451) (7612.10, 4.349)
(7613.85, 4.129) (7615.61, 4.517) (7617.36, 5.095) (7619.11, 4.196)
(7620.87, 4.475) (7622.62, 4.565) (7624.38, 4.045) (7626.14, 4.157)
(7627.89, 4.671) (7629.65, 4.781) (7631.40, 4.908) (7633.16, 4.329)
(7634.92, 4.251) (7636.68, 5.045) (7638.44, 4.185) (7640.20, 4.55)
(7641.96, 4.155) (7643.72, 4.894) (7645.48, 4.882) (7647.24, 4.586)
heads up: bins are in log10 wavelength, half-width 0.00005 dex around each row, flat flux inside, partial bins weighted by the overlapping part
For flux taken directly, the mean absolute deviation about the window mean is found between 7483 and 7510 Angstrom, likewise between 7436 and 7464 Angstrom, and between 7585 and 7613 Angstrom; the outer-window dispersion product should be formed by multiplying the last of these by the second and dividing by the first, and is 0.18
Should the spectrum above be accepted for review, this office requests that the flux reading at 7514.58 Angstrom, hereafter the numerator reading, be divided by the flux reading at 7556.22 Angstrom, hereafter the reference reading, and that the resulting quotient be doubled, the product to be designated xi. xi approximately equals 2.20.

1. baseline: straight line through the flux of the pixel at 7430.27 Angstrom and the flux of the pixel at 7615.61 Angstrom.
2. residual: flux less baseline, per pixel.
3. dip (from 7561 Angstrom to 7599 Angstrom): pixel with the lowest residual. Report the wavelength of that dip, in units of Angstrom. 7587.60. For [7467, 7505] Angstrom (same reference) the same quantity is 7485.22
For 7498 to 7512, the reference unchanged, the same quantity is 7509.39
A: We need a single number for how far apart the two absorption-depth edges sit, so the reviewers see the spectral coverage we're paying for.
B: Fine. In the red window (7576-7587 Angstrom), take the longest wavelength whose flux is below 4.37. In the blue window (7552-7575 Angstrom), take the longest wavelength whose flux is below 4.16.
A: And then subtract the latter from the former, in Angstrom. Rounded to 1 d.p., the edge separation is 10.5 Angstrom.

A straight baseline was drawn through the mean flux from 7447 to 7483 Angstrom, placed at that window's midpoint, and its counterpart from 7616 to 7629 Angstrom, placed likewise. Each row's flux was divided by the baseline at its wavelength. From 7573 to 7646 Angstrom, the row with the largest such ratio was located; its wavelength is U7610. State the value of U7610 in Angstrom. 7617.36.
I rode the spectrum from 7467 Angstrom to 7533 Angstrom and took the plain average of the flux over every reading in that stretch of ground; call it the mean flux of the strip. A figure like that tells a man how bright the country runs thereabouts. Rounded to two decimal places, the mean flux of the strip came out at 4.22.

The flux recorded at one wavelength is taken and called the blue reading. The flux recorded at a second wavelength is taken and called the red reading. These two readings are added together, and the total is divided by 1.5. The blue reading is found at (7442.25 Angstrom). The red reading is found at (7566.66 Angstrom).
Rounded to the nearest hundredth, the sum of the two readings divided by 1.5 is 5.73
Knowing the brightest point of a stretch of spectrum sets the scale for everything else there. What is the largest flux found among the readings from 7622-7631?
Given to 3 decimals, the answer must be 4.781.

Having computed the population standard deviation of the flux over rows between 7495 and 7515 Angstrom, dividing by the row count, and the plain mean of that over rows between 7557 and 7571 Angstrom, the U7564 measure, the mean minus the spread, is 4.03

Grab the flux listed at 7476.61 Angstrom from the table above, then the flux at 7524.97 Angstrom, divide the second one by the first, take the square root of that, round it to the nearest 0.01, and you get 1.06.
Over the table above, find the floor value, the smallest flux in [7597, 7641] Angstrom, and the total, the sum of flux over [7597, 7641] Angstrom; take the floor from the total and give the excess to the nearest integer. 108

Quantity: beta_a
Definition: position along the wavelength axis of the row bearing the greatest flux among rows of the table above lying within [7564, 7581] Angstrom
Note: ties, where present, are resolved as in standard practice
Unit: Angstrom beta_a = 7577.13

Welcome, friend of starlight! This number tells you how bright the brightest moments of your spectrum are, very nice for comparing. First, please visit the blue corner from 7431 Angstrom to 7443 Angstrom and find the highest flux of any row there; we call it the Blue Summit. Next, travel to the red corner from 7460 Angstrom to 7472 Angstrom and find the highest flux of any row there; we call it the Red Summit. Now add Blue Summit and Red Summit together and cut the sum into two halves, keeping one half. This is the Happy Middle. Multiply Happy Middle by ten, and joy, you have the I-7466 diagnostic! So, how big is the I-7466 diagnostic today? 45.0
